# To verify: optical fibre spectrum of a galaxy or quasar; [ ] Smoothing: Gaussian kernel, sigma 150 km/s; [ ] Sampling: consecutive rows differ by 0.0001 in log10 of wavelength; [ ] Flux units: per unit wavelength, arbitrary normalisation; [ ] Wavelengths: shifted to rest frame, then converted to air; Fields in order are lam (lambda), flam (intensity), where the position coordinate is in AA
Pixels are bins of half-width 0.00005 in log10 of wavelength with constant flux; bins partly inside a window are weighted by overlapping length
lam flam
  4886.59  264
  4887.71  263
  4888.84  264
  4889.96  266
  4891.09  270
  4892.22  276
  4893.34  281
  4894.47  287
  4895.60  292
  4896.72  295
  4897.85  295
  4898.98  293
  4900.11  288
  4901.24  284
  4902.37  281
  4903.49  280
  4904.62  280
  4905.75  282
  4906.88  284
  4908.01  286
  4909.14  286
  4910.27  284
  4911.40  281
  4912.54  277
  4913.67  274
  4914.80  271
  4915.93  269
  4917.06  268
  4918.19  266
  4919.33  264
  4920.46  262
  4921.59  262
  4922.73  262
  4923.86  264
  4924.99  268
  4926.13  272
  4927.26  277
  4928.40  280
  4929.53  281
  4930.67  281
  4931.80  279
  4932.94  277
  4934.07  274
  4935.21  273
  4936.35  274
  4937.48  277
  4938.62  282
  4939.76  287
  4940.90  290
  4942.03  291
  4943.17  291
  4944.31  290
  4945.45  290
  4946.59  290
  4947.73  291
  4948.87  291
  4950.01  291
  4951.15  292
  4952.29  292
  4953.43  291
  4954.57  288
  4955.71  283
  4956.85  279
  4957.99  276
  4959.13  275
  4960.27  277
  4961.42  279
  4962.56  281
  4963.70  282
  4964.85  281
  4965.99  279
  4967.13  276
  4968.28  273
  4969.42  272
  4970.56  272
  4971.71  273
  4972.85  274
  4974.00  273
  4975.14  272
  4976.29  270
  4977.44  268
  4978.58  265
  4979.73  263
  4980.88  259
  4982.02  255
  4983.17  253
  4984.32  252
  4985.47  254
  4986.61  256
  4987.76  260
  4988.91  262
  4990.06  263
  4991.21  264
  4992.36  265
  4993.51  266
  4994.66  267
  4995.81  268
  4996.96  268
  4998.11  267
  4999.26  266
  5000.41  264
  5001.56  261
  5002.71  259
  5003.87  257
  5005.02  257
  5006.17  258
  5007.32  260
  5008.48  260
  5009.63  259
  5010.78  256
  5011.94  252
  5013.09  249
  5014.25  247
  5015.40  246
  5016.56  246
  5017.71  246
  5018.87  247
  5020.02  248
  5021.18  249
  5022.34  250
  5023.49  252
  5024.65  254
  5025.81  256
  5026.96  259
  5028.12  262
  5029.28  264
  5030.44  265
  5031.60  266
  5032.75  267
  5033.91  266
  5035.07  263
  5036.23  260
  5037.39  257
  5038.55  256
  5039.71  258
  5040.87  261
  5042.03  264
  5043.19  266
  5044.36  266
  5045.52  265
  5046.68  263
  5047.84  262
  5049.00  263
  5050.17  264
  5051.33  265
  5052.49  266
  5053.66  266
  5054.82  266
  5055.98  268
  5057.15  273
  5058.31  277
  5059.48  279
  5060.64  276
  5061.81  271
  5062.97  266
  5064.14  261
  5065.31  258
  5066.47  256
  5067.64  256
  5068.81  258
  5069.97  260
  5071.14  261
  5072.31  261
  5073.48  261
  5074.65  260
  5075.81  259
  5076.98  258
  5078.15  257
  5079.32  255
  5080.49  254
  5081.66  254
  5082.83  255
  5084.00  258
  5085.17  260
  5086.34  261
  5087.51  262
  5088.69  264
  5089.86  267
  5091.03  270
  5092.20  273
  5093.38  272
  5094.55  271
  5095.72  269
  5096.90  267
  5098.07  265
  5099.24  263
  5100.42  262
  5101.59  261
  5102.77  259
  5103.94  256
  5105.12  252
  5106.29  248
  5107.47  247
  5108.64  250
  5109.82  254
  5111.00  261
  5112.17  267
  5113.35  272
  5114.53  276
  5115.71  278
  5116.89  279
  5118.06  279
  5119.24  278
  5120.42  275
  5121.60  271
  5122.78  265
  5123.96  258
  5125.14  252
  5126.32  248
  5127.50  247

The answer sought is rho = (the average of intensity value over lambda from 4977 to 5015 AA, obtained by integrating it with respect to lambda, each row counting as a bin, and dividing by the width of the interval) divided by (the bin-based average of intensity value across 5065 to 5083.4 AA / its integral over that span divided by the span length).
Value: 1.01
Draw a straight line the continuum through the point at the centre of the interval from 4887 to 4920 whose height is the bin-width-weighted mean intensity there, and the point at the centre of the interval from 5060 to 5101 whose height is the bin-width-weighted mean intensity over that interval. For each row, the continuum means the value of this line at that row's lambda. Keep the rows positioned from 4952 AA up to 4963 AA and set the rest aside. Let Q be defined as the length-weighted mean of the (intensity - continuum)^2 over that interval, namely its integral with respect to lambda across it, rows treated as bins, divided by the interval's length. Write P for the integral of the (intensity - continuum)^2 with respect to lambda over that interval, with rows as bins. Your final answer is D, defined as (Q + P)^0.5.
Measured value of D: 34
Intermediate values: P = 1063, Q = 97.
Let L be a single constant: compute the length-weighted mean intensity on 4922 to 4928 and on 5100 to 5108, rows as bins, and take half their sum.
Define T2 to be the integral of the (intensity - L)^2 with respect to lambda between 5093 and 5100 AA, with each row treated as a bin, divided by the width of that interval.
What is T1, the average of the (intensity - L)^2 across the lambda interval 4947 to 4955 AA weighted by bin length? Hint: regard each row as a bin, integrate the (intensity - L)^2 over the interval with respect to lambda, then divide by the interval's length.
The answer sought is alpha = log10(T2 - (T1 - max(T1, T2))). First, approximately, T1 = 852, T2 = 45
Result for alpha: 1.7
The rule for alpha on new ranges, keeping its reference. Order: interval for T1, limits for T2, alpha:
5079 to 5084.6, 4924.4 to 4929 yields 2.5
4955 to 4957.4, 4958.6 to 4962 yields 2.4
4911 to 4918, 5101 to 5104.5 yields 1.1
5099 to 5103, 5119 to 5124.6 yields 2.3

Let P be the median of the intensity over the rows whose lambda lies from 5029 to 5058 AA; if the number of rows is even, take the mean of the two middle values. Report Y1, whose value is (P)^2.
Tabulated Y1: 70225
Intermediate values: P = 265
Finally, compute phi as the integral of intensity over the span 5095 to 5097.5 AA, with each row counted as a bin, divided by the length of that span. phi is 268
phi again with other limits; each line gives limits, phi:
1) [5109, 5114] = 263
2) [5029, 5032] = 265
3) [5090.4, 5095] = 271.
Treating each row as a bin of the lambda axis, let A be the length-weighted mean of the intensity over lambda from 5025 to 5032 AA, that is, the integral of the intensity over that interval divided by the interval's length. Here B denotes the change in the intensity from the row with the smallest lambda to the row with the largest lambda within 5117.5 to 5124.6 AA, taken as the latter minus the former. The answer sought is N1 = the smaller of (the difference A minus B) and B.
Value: -21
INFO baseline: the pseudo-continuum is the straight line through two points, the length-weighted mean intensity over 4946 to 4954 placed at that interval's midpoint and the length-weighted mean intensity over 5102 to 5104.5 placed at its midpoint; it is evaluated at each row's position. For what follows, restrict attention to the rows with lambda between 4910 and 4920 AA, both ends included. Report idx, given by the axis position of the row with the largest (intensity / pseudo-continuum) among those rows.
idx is 4910.27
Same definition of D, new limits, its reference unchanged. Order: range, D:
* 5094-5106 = 21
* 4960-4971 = 19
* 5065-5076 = 16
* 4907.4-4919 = 26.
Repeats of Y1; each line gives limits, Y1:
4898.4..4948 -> 78400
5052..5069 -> 70756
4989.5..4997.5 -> 70756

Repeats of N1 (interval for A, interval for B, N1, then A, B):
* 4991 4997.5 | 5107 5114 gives 25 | 266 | 25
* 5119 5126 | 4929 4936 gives -8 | 265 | -8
